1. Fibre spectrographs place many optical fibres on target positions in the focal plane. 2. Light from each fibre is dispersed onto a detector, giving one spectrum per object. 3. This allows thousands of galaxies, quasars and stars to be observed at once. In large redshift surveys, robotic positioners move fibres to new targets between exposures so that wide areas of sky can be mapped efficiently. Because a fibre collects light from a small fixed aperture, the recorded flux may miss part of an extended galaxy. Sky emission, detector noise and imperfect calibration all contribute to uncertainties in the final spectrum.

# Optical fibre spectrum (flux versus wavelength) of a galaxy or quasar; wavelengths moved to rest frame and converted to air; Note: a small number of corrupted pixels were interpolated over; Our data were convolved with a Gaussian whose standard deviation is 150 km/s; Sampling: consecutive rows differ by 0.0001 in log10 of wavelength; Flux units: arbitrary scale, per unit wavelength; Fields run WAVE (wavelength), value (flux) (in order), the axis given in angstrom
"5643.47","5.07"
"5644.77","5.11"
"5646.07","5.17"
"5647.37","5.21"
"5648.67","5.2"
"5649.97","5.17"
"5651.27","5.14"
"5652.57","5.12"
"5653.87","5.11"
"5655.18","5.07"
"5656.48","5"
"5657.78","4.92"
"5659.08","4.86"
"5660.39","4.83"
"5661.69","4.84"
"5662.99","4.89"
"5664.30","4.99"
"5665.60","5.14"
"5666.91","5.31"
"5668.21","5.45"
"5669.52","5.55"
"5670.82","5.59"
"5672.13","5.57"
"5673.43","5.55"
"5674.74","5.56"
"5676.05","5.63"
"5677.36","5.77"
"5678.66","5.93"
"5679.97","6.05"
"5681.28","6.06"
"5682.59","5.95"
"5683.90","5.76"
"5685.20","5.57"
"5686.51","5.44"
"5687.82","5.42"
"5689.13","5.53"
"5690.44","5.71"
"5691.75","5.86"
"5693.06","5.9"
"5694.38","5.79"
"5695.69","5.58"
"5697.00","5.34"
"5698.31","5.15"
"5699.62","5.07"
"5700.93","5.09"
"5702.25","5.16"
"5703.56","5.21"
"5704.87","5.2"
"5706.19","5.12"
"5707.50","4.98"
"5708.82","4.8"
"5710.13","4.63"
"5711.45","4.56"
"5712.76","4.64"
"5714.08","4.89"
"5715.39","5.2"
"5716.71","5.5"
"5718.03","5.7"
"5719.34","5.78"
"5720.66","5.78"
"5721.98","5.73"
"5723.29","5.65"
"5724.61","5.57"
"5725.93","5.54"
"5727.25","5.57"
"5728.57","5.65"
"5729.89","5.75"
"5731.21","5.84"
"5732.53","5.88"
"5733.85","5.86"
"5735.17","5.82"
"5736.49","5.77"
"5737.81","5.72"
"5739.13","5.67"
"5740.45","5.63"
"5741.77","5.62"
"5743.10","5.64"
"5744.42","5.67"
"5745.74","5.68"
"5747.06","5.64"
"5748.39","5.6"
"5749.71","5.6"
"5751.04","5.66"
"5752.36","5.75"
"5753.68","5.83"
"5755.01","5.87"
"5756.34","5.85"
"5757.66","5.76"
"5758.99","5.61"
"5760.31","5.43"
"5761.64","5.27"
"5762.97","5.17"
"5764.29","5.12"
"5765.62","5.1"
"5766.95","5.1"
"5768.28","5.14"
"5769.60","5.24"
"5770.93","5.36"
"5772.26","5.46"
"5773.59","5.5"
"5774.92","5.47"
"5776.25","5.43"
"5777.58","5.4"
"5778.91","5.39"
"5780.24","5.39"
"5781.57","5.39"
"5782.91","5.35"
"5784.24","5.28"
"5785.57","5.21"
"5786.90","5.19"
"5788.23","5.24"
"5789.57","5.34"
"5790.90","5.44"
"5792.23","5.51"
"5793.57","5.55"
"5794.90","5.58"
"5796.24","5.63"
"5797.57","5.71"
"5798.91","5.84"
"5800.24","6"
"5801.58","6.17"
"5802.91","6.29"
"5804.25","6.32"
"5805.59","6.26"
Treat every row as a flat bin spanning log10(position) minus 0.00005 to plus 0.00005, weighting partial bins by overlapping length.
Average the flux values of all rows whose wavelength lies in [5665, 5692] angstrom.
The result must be 5.64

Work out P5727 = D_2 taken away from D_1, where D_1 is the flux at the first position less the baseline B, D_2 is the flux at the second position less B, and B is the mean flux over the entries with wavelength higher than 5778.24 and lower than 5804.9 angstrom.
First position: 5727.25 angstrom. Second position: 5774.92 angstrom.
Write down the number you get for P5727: 0.1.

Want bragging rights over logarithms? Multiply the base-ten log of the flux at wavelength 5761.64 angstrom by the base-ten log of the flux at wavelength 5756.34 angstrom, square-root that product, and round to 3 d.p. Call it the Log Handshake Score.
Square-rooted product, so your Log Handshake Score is 0.744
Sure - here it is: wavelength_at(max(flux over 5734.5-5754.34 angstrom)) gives 5753.68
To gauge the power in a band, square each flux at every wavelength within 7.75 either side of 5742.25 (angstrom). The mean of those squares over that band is 32.2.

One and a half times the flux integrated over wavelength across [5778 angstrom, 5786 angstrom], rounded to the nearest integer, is 64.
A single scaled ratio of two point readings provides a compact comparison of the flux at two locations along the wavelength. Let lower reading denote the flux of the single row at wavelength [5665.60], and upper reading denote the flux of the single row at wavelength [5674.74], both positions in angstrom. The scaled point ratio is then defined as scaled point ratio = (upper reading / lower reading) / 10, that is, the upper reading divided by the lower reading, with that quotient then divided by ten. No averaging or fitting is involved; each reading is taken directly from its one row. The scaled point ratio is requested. 0.108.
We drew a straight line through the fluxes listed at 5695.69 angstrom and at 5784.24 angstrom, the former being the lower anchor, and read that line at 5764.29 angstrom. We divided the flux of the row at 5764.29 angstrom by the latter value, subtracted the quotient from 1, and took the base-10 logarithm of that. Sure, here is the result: -1.37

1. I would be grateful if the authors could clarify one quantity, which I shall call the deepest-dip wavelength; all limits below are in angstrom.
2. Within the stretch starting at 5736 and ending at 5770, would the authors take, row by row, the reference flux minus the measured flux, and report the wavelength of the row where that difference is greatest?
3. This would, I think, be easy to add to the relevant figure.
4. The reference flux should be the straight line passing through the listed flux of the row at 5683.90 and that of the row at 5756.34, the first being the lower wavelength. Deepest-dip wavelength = 5766.95 angstrom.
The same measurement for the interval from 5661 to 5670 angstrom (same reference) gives 5661.69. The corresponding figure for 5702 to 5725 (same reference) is 5711.45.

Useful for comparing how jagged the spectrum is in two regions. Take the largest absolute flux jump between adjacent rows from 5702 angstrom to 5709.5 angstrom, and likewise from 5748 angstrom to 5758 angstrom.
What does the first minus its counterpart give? 0.09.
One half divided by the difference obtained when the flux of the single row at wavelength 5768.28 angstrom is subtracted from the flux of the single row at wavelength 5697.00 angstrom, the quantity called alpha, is 2.5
